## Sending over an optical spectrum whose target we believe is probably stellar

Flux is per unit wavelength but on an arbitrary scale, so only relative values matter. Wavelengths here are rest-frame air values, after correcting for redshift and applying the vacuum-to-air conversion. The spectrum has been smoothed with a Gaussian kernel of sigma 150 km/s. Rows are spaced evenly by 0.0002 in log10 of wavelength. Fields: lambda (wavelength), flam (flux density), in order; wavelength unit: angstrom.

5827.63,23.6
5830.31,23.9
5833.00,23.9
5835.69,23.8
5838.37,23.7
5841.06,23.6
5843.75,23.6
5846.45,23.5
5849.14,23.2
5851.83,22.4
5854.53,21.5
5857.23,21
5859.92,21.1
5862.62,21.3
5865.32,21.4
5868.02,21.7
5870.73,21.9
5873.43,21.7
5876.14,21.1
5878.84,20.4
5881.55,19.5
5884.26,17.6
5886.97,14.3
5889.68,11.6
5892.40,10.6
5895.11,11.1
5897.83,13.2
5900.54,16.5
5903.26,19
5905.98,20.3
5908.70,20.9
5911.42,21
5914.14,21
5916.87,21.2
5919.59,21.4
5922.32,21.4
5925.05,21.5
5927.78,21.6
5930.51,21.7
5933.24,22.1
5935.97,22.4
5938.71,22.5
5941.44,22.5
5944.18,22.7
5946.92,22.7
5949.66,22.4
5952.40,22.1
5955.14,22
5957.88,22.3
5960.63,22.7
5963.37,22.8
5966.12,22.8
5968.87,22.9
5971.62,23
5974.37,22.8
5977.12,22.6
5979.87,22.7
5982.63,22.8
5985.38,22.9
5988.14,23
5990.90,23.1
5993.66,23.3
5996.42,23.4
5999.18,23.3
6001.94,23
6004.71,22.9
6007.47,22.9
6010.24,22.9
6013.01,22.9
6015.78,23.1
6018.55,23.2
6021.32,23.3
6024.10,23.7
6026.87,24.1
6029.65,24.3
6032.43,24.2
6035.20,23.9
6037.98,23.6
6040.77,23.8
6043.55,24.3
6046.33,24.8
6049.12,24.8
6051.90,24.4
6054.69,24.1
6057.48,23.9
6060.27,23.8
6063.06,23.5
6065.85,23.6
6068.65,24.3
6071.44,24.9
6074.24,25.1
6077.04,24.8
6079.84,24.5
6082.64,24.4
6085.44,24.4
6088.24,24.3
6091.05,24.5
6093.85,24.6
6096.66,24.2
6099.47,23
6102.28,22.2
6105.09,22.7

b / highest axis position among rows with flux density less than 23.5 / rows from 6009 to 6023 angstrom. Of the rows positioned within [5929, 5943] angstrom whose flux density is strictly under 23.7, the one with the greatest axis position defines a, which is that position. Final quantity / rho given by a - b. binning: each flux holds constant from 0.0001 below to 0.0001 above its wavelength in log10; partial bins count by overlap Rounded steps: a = 5941.44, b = 6021.32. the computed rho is -79.9 angstrom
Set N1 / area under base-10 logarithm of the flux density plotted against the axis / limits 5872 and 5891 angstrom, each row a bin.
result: 23.7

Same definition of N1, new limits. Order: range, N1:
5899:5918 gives 24.7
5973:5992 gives 25.8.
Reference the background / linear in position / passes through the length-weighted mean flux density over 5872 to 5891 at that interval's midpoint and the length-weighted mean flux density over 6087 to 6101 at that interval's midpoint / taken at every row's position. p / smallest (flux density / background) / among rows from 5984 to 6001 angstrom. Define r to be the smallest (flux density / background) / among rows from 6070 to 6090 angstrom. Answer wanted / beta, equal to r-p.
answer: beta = -0.1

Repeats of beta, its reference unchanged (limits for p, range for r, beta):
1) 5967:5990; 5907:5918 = 0.0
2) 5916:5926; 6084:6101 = -0.2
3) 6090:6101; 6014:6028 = 0.1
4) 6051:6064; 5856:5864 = 0.2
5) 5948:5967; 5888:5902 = -0.5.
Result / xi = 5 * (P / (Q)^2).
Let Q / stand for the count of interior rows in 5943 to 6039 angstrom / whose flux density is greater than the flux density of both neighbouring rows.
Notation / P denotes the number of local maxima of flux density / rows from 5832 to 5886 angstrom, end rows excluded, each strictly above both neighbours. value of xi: 0.6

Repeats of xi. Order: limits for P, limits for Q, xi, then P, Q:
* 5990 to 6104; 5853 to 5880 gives 20.0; 4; 1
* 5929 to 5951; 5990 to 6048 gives 0.0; 0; 2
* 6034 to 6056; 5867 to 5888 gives 0.0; 0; 1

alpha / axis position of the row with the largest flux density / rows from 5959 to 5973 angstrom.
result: 5971.62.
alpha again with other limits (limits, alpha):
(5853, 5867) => 5854.53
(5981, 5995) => 5993.66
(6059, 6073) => 6071.44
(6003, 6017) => 6015.78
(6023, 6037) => 6029.65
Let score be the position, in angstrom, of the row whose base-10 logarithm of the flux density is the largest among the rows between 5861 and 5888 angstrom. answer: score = 5870.73 angstrom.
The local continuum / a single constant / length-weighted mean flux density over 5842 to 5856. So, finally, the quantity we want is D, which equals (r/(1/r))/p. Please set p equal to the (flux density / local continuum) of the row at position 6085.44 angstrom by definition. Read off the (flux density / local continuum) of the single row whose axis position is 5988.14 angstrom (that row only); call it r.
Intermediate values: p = 1.07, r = 1.007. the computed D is 0.95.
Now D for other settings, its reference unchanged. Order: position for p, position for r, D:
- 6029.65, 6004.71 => 0.95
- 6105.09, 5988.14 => 1.02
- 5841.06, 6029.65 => 1.10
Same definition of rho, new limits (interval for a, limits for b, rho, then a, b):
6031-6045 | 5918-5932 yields 107.5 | 6037.98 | 5930.51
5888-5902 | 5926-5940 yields -38.2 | 5900.54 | 5938.71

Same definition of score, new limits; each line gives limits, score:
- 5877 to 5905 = 5878.84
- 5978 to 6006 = 5996.42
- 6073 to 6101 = 6074.24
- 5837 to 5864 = 5838.37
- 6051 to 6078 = 6074.24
